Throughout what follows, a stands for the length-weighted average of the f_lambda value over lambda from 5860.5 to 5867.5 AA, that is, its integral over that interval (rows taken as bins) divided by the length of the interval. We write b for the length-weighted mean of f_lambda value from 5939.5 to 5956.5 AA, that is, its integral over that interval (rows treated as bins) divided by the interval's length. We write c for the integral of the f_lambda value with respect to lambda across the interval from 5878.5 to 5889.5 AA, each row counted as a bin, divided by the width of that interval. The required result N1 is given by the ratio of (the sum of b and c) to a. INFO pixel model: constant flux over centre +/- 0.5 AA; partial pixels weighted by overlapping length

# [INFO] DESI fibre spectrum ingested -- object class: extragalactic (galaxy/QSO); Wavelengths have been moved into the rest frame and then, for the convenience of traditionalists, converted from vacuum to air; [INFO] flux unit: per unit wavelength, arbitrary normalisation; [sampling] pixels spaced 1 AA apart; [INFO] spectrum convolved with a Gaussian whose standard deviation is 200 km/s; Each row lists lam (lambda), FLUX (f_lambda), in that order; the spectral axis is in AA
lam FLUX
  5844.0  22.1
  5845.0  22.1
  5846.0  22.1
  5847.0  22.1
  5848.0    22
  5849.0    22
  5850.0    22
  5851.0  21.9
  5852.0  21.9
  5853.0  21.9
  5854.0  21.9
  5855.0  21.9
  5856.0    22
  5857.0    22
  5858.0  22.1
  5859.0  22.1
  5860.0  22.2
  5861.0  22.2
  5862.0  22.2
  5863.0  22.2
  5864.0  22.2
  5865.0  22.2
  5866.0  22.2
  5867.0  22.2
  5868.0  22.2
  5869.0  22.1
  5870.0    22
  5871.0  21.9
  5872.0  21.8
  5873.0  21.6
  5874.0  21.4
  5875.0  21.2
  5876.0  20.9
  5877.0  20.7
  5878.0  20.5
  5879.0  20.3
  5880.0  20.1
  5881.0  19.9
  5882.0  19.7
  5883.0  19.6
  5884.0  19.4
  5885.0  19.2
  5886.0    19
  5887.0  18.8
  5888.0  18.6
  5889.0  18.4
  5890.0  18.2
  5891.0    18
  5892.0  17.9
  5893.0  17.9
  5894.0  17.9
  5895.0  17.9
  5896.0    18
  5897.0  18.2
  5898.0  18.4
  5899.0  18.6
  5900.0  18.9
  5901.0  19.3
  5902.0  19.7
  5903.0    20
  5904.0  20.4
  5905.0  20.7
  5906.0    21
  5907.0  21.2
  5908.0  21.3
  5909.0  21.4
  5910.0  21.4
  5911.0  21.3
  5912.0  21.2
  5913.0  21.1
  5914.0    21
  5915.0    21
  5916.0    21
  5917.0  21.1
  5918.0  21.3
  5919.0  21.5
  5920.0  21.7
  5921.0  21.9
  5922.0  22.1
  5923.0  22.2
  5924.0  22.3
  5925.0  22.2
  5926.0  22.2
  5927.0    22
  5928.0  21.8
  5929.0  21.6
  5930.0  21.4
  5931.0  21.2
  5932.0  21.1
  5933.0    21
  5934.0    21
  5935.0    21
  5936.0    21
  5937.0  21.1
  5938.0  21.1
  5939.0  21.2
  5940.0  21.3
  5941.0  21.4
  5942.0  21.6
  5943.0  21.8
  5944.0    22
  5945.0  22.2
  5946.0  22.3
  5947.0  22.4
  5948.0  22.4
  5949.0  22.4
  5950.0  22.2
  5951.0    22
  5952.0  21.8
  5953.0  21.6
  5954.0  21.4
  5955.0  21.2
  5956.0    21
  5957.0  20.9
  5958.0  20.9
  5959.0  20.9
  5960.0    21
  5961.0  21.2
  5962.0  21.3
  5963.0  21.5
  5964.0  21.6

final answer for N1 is 1.86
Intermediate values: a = 22.2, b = 21.8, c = 19.4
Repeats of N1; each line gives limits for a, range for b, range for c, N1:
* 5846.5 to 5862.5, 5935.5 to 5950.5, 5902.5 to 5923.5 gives 1.95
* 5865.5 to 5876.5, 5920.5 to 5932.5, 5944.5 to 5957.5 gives 2.01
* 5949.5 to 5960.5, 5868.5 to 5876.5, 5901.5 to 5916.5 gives 1.99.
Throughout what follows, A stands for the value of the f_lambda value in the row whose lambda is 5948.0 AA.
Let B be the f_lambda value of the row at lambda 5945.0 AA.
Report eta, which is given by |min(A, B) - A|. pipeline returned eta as 0.2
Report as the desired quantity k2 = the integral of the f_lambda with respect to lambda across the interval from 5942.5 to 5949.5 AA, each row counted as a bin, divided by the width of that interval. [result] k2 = 22.2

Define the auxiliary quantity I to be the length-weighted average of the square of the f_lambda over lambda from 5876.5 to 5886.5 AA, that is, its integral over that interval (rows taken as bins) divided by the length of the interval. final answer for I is 394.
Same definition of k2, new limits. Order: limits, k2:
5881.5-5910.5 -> 19.3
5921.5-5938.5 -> 21.5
